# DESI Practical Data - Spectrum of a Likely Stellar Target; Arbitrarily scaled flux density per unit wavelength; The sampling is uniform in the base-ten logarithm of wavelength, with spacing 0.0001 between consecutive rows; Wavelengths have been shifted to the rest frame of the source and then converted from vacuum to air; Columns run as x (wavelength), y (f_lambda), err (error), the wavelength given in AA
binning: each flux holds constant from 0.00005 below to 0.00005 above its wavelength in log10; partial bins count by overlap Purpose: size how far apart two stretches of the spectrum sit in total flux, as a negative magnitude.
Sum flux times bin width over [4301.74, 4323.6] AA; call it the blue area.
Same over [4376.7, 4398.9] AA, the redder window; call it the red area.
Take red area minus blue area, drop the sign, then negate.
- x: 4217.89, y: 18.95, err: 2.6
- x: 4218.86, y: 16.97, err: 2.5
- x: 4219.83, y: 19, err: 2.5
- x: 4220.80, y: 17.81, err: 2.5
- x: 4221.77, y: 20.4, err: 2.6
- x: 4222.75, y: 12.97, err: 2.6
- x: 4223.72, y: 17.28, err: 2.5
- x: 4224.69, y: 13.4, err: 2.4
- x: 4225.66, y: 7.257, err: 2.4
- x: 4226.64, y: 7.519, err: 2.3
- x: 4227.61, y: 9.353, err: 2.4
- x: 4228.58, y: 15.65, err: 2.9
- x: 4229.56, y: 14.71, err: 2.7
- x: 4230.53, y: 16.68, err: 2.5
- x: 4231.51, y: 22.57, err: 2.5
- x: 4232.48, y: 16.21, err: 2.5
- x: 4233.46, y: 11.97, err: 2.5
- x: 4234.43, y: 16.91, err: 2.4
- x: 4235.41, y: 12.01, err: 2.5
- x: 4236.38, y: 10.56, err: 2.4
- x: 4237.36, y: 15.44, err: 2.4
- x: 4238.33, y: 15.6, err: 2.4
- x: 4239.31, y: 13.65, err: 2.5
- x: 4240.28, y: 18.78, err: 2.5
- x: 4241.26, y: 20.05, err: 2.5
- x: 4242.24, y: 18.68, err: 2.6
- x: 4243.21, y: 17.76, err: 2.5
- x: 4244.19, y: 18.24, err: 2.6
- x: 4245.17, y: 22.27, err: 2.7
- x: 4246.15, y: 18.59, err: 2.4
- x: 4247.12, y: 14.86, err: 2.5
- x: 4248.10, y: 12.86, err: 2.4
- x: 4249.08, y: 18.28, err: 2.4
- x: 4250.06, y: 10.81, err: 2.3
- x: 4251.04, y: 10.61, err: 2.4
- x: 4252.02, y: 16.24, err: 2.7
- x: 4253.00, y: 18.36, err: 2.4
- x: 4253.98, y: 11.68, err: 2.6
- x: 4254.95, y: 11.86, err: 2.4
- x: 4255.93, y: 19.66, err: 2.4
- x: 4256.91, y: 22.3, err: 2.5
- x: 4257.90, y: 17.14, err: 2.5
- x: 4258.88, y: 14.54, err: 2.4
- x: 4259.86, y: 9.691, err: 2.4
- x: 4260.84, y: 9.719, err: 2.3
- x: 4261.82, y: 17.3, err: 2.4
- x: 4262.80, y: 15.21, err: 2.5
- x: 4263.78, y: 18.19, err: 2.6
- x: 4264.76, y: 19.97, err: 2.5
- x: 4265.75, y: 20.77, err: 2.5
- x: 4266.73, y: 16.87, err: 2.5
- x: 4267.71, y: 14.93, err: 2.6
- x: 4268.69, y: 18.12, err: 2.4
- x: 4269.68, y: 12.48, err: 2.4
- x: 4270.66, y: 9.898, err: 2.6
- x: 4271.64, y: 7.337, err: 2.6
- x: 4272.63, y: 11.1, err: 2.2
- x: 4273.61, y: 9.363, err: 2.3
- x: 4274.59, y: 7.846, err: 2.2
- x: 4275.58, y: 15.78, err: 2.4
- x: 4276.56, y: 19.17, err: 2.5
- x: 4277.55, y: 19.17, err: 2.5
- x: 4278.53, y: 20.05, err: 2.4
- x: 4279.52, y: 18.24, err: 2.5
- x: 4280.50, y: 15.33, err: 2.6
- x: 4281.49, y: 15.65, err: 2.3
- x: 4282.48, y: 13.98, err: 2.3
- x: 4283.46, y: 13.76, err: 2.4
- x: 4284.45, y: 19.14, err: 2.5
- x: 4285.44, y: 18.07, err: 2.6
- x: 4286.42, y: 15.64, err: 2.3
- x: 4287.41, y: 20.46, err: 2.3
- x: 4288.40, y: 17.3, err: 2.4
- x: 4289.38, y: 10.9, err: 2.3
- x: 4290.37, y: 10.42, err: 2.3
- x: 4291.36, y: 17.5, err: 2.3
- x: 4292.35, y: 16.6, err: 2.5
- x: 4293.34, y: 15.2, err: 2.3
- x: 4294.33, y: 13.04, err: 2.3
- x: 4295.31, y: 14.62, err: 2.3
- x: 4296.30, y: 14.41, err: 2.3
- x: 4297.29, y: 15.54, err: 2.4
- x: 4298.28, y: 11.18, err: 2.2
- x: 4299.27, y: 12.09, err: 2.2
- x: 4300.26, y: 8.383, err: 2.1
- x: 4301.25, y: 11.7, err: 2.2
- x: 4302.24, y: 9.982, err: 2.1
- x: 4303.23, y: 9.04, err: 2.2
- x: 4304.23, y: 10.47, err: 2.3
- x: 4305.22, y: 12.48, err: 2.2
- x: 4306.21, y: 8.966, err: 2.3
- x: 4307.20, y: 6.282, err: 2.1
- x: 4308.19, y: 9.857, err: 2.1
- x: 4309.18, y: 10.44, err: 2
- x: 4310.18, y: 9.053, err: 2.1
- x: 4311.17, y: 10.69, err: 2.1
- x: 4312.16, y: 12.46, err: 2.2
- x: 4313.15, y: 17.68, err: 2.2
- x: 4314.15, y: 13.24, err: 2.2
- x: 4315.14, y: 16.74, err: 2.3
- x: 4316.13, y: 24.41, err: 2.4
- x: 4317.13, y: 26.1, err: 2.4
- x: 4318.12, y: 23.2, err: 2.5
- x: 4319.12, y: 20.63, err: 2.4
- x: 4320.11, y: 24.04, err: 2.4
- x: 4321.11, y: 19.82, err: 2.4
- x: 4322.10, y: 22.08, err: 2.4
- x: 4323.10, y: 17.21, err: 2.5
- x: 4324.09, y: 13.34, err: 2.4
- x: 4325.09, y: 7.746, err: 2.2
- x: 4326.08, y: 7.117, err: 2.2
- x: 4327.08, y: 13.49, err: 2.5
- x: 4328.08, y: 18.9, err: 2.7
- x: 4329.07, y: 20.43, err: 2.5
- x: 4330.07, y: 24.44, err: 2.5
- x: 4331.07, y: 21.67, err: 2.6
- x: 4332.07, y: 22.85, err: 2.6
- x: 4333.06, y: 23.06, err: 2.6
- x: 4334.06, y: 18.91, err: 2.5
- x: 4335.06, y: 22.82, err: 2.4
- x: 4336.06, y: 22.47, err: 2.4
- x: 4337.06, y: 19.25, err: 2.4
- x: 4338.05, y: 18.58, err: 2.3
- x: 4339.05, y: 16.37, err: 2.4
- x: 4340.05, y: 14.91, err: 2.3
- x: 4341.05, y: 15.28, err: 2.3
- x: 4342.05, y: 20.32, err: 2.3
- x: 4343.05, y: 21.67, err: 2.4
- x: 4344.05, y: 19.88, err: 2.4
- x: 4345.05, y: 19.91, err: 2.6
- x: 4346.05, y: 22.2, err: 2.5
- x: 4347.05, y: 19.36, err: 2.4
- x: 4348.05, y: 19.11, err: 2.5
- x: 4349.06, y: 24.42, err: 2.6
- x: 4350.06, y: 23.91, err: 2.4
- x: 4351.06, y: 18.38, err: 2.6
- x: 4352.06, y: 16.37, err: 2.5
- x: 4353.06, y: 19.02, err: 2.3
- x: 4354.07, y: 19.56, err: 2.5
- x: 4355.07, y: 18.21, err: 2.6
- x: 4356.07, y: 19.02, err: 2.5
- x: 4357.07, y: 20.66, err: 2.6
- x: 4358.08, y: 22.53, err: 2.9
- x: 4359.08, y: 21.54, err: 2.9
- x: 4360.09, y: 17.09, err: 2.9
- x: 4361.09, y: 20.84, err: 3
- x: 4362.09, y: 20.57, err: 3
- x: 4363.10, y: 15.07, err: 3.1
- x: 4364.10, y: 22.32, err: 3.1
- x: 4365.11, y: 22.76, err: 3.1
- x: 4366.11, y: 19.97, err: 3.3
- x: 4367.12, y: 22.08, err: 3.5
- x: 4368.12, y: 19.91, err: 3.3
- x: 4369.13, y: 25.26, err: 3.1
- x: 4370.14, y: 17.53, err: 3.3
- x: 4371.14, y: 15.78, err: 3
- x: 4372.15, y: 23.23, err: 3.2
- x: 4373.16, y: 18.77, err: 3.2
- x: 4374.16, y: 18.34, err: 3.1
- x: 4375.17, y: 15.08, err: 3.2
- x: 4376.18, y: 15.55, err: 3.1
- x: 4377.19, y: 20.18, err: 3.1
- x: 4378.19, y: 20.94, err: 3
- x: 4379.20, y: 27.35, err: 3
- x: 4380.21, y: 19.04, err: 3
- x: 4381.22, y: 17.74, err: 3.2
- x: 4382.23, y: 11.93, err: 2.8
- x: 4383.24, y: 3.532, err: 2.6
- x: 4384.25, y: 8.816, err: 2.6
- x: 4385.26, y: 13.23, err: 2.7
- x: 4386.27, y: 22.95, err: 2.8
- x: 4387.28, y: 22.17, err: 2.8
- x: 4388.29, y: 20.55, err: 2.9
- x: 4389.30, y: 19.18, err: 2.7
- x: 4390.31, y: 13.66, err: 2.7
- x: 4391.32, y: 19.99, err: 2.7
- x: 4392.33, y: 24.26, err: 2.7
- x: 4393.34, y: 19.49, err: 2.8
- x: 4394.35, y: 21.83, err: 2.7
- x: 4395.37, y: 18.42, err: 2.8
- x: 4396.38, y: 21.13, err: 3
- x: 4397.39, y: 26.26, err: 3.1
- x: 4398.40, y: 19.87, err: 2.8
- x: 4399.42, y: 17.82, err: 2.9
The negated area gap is -84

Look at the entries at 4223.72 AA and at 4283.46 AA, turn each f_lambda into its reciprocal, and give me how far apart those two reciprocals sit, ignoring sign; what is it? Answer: 0.015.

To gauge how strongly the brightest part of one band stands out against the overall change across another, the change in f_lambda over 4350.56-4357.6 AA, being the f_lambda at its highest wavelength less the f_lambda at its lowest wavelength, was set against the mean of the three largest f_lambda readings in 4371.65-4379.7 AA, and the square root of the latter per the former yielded 3.23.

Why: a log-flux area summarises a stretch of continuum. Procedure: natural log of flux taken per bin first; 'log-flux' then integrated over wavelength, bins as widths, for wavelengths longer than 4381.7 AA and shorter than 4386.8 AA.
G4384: 12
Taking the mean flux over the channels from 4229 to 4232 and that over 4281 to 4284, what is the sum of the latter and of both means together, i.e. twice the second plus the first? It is 47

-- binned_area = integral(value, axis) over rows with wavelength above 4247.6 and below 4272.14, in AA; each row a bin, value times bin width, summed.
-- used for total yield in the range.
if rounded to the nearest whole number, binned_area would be 368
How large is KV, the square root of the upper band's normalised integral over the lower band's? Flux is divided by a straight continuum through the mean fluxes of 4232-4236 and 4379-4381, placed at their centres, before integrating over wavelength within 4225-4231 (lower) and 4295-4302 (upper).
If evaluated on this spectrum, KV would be 0.98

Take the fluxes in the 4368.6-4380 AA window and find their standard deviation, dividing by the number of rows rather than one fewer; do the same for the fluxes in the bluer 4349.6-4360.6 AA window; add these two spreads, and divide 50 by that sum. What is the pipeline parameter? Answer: 8.2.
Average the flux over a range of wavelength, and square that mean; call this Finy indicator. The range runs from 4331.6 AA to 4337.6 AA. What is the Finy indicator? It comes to 465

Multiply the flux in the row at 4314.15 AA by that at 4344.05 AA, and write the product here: 263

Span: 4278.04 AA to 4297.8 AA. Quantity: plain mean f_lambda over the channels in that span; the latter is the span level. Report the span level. 15.8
